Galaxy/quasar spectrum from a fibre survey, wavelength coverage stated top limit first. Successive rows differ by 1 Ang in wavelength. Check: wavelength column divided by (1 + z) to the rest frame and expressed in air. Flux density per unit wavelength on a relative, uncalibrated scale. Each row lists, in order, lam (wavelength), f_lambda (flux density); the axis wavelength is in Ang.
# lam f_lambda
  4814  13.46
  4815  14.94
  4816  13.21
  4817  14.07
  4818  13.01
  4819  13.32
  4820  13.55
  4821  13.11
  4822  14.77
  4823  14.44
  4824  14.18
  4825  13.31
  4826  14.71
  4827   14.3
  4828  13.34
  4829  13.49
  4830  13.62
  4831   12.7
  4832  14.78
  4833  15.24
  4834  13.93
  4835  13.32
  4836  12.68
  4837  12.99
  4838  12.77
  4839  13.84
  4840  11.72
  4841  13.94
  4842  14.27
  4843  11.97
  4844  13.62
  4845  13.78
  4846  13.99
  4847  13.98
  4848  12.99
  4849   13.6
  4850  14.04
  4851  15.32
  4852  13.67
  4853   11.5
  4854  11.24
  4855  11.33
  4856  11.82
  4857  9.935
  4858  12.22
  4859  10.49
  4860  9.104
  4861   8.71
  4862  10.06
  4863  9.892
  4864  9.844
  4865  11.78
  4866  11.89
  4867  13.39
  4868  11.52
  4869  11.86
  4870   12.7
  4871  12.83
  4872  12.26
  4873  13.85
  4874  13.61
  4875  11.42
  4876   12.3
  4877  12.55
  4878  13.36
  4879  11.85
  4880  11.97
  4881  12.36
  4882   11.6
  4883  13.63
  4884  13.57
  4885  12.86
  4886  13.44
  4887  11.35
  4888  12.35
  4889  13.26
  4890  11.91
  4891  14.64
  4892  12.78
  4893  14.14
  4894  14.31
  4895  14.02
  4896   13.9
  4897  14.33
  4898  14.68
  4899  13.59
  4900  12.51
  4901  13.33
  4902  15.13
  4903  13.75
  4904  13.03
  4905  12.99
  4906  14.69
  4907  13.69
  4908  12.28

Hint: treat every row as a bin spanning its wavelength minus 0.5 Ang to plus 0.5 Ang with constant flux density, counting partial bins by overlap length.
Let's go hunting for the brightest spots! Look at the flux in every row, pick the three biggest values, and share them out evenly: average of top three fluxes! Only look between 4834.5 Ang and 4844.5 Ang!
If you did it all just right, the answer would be 14.0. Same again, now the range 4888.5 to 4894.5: 14.4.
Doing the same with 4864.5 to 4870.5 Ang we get 12.7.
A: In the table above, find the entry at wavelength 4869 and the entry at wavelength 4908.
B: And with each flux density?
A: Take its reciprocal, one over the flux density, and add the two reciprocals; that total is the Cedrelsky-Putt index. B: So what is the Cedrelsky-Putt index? 0.166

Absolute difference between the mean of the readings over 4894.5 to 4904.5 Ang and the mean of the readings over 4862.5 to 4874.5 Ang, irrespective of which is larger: 1.7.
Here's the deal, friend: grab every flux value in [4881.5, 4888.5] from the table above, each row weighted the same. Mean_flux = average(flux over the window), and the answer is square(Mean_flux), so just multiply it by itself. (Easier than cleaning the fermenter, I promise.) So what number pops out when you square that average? 161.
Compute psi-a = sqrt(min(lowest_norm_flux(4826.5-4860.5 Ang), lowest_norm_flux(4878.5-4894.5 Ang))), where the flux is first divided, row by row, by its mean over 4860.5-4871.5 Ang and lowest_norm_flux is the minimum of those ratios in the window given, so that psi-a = 0.90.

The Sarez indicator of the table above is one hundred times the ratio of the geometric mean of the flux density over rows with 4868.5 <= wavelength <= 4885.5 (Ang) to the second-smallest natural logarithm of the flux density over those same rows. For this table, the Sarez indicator 514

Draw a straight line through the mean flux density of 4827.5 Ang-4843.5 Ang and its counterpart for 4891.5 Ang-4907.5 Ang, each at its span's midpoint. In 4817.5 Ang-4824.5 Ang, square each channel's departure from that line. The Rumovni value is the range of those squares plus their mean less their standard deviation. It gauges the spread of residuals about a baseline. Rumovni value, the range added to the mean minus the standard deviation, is 1.9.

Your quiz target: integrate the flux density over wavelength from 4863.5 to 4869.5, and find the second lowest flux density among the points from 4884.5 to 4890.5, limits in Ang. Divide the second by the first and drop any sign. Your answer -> 0.169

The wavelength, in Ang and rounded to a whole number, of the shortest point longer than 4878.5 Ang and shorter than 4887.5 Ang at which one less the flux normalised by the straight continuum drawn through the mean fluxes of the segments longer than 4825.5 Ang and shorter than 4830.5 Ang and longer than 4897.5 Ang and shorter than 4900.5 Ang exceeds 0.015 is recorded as 4879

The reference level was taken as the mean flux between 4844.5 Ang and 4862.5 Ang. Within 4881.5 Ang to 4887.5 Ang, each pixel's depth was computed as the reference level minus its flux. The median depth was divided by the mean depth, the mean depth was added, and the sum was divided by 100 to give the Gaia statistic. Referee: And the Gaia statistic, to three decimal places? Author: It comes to 0.010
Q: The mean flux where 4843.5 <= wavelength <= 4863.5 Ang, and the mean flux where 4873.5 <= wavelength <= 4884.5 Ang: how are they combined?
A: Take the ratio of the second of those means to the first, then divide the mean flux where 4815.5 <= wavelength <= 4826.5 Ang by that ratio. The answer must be 13.2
